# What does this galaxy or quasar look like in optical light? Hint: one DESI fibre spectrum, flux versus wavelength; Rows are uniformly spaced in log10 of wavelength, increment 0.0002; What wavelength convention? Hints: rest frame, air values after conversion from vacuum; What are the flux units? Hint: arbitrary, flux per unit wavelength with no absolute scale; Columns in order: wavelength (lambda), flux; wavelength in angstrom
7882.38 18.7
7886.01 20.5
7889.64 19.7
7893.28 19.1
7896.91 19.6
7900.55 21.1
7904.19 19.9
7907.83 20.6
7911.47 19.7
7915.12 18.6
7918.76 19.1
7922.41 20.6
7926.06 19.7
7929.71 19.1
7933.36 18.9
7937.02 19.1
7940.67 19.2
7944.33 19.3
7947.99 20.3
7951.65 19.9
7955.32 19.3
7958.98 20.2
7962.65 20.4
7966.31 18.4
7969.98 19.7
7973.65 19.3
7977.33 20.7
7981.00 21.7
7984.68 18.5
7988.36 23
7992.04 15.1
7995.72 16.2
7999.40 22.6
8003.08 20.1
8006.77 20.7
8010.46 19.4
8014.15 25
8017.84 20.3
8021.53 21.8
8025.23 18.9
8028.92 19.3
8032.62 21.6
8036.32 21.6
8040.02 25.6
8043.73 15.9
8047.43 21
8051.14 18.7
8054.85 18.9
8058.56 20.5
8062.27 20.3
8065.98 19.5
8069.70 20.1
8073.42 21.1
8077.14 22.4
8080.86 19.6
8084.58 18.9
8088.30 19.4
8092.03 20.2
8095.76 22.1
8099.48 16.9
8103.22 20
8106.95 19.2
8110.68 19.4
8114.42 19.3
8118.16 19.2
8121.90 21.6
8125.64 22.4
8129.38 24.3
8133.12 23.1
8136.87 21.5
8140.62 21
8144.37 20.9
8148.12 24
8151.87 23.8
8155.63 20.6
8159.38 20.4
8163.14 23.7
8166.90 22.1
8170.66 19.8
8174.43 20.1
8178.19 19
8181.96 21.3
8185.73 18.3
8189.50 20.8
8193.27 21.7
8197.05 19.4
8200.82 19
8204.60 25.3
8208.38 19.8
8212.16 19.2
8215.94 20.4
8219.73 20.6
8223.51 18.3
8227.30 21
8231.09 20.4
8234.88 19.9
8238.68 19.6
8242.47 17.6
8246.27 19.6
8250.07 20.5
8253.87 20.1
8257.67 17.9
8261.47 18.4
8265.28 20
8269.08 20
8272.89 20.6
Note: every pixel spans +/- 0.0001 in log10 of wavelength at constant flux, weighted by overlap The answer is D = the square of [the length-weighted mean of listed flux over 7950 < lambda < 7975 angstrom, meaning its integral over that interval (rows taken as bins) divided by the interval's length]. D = 384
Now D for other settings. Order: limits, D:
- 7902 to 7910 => 411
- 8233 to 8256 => 381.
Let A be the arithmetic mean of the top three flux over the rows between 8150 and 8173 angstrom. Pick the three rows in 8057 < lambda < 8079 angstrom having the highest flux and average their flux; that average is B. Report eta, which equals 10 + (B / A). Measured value 10.9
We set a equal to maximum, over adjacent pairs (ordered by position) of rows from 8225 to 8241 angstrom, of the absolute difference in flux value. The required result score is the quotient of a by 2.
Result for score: 0.3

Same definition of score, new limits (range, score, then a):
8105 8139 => 1.2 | 2.4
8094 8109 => 2.6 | 5.2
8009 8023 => 2.8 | 5.6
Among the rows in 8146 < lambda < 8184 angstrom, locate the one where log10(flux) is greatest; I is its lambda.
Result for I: 8148.12 angstrom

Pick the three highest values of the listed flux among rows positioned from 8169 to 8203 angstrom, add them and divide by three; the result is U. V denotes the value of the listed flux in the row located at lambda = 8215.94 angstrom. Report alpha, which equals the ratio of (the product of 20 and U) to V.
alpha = 20.8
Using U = 21.3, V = 20.4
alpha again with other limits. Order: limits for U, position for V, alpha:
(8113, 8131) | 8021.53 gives 20.9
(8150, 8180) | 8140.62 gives 22.1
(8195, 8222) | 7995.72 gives 27.3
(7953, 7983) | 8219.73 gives 20.3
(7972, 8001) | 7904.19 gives 22.5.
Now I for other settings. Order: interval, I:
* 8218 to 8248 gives 8227.30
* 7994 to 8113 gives 8040.02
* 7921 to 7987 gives 7981.00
